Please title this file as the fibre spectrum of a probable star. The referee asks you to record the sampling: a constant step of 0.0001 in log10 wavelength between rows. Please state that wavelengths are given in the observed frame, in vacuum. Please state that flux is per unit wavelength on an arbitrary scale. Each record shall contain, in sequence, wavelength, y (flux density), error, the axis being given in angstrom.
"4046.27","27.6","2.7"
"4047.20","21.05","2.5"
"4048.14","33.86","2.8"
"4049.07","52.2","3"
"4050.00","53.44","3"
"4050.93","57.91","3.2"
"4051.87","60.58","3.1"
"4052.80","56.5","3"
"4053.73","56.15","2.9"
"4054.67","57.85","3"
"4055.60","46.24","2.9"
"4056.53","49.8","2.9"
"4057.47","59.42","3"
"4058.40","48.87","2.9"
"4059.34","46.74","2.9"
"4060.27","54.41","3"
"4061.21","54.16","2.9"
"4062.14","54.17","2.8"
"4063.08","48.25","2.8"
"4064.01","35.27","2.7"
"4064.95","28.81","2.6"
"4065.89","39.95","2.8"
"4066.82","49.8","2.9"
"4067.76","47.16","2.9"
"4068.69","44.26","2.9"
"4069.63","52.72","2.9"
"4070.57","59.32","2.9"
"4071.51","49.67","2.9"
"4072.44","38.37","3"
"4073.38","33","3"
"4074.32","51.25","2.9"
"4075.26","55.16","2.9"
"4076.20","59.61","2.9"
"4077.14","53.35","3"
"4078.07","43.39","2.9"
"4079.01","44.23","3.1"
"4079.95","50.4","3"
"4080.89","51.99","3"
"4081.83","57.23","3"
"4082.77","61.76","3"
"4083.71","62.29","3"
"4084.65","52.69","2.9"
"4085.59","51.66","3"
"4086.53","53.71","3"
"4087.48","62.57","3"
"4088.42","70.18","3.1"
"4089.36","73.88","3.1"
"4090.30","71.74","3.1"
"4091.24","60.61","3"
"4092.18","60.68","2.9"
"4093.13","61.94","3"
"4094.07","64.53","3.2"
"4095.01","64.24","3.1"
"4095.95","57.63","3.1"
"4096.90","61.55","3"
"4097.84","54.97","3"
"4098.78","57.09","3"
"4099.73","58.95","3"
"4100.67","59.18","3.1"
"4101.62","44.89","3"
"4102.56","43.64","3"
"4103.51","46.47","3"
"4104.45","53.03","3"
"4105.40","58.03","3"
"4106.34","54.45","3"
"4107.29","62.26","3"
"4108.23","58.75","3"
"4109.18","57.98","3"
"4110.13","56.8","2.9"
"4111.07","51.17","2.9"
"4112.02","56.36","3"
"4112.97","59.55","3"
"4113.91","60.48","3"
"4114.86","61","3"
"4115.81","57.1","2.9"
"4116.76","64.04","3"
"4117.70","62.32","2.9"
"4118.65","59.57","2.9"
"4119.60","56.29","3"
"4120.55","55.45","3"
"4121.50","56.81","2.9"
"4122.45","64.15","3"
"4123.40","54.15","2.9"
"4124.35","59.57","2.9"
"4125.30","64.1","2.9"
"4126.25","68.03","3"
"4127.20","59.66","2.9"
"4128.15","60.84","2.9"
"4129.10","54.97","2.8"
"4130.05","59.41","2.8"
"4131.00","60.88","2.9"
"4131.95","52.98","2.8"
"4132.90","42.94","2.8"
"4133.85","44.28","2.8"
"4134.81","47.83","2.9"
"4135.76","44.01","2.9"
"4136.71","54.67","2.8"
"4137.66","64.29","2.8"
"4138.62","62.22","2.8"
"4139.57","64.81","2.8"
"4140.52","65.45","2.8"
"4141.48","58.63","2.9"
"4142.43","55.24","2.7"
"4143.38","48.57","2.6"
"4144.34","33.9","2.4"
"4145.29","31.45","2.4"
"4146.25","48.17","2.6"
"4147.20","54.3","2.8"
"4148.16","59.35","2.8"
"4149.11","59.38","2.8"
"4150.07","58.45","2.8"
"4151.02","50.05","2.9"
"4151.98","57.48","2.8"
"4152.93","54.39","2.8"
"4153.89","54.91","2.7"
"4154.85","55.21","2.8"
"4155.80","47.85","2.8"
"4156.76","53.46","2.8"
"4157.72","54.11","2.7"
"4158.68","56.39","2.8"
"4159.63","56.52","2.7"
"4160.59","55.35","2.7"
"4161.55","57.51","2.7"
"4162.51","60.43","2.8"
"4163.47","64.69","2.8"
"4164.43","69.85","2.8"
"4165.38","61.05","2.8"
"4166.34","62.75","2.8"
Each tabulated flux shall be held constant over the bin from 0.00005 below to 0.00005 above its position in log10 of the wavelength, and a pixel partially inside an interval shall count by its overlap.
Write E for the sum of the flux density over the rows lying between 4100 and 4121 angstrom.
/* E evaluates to 1239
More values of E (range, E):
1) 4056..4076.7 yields 1060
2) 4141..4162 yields 1161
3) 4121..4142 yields 1265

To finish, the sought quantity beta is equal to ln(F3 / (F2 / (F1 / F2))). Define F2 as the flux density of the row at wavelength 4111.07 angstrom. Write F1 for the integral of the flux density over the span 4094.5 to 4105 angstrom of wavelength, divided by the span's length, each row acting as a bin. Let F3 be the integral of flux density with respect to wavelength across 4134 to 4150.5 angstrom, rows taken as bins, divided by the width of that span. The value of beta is 0.11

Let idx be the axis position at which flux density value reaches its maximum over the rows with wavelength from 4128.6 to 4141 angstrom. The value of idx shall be 4140.52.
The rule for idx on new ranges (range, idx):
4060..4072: 4070.57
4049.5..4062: 4051.87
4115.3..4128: 4126.25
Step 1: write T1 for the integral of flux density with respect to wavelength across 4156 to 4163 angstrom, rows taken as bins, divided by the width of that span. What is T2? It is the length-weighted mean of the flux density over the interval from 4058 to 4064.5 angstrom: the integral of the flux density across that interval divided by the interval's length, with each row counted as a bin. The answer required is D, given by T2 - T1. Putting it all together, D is -7.1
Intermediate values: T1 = 55.9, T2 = 48.8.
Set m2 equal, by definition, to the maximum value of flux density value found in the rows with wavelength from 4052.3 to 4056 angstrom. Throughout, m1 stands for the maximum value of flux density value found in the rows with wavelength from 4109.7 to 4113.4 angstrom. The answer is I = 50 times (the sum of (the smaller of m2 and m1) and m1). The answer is 5870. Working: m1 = 59.55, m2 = 57.85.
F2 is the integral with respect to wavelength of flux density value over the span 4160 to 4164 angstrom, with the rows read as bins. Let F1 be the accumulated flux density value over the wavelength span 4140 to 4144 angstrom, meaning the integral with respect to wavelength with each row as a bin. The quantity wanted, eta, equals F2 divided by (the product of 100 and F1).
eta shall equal 0.0106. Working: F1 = 225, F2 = 238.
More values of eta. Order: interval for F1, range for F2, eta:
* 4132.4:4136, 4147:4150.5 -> 0.0126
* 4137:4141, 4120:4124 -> 0.0090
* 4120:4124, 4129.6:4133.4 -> 0.0089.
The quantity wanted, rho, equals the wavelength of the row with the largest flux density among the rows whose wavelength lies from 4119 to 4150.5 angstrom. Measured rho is 4126.25 angstrom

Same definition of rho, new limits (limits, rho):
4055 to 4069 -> 4057.47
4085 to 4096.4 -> 4089.36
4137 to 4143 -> 4140.52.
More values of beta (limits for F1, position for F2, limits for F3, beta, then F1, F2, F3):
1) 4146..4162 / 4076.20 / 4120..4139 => -0.13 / 55.0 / 59.61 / 57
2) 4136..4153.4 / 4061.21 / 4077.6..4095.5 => 0.09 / 54.4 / 54.16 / 59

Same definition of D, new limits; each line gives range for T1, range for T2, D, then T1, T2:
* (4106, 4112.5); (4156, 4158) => -4.0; 56.8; 52.8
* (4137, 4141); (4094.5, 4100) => -4.6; 63.7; 59.1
